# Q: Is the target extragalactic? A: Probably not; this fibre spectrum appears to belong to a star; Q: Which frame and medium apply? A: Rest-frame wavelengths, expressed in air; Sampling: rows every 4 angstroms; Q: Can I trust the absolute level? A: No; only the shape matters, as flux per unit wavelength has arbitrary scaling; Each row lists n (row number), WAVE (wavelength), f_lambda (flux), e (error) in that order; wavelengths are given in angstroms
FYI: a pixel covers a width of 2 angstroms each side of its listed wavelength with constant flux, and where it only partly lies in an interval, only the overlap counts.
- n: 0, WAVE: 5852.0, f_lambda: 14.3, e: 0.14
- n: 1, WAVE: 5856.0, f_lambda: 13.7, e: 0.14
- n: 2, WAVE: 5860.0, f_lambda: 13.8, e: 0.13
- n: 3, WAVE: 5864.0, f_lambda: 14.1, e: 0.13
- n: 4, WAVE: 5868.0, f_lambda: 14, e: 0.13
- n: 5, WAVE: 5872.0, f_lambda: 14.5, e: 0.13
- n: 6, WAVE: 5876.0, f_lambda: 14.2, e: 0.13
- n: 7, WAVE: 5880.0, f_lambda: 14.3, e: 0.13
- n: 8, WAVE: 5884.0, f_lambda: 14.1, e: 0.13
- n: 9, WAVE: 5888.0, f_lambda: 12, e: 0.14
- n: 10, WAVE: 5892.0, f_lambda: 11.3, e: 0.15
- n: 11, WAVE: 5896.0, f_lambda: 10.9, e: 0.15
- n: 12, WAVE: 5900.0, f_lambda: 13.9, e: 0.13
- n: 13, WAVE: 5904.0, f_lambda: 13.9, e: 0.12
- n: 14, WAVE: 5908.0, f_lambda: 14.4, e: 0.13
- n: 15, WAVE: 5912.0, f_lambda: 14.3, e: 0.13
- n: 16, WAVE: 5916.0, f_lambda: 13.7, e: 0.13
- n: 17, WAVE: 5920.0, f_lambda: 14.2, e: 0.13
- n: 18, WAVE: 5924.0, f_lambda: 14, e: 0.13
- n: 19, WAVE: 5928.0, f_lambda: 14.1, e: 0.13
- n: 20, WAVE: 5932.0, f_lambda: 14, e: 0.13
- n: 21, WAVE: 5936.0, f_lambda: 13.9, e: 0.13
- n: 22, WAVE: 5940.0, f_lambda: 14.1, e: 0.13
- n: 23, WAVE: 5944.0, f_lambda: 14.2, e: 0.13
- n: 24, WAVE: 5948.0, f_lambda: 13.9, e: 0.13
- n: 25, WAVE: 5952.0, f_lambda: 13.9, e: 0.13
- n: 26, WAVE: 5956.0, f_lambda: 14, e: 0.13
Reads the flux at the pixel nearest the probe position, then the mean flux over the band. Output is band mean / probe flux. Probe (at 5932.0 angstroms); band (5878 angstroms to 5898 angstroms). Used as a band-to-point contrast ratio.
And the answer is 0.89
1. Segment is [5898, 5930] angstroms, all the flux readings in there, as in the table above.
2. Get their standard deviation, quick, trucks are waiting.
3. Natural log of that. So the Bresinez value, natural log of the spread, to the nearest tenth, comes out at -1.5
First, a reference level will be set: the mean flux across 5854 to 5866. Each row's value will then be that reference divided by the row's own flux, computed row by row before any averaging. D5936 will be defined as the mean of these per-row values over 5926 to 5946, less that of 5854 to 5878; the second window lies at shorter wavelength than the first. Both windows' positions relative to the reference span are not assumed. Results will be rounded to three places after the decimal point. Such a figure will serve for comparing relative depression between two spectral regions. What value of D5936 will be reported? -0.001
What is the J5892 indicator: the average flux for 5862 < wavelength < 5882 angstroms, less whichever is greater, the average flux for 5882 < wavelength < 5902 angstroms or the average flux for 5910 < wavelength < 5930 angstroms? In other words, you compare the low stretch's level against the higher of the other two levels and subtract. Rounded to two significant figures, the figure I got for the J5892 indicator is 0.16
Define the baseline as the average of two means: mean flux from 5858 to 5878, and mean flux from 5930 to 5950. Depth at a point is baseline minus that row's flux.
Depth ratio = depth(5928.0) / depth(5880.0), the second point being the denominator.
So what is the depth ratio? 0.13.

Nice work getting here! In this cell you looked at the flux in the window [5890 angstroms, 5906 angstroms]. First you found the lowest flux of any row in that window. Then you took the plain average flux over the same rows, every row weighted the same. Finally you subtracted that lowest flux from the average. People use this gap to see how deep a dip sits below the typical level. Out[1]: 1.60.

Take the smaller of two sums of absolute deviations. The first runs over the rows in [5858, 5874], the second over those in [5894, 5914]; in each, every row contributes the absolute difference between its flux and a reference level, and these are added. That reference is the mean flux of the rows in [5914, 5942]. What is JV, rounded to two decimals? 0.80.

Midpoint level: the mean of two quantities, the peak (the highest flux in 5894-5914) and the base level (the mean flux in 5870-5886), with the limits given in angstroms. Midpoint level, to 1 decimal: 14.3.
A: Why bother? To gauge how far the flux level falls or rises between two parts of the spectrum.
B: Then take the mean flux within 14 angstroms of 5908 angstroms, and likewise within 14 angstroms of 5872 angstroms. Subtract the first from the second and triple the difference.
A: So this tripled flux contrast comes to 1.6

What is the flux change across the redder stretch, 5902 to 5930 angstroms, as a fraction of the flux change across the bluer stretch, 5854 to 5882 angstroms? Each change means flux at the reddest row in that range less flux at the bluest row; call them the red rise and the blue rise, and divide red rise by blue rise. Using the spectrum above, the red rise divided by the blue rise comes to 0.33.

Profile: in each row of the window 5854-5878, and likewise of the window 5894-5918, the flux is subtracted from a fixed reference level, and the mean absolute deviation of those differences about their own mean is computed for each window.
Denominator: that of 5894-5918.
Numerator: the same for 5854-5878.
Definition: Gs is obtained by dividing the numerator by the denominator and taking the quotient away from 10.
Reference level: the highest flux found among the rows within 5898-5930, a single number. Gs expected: 10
